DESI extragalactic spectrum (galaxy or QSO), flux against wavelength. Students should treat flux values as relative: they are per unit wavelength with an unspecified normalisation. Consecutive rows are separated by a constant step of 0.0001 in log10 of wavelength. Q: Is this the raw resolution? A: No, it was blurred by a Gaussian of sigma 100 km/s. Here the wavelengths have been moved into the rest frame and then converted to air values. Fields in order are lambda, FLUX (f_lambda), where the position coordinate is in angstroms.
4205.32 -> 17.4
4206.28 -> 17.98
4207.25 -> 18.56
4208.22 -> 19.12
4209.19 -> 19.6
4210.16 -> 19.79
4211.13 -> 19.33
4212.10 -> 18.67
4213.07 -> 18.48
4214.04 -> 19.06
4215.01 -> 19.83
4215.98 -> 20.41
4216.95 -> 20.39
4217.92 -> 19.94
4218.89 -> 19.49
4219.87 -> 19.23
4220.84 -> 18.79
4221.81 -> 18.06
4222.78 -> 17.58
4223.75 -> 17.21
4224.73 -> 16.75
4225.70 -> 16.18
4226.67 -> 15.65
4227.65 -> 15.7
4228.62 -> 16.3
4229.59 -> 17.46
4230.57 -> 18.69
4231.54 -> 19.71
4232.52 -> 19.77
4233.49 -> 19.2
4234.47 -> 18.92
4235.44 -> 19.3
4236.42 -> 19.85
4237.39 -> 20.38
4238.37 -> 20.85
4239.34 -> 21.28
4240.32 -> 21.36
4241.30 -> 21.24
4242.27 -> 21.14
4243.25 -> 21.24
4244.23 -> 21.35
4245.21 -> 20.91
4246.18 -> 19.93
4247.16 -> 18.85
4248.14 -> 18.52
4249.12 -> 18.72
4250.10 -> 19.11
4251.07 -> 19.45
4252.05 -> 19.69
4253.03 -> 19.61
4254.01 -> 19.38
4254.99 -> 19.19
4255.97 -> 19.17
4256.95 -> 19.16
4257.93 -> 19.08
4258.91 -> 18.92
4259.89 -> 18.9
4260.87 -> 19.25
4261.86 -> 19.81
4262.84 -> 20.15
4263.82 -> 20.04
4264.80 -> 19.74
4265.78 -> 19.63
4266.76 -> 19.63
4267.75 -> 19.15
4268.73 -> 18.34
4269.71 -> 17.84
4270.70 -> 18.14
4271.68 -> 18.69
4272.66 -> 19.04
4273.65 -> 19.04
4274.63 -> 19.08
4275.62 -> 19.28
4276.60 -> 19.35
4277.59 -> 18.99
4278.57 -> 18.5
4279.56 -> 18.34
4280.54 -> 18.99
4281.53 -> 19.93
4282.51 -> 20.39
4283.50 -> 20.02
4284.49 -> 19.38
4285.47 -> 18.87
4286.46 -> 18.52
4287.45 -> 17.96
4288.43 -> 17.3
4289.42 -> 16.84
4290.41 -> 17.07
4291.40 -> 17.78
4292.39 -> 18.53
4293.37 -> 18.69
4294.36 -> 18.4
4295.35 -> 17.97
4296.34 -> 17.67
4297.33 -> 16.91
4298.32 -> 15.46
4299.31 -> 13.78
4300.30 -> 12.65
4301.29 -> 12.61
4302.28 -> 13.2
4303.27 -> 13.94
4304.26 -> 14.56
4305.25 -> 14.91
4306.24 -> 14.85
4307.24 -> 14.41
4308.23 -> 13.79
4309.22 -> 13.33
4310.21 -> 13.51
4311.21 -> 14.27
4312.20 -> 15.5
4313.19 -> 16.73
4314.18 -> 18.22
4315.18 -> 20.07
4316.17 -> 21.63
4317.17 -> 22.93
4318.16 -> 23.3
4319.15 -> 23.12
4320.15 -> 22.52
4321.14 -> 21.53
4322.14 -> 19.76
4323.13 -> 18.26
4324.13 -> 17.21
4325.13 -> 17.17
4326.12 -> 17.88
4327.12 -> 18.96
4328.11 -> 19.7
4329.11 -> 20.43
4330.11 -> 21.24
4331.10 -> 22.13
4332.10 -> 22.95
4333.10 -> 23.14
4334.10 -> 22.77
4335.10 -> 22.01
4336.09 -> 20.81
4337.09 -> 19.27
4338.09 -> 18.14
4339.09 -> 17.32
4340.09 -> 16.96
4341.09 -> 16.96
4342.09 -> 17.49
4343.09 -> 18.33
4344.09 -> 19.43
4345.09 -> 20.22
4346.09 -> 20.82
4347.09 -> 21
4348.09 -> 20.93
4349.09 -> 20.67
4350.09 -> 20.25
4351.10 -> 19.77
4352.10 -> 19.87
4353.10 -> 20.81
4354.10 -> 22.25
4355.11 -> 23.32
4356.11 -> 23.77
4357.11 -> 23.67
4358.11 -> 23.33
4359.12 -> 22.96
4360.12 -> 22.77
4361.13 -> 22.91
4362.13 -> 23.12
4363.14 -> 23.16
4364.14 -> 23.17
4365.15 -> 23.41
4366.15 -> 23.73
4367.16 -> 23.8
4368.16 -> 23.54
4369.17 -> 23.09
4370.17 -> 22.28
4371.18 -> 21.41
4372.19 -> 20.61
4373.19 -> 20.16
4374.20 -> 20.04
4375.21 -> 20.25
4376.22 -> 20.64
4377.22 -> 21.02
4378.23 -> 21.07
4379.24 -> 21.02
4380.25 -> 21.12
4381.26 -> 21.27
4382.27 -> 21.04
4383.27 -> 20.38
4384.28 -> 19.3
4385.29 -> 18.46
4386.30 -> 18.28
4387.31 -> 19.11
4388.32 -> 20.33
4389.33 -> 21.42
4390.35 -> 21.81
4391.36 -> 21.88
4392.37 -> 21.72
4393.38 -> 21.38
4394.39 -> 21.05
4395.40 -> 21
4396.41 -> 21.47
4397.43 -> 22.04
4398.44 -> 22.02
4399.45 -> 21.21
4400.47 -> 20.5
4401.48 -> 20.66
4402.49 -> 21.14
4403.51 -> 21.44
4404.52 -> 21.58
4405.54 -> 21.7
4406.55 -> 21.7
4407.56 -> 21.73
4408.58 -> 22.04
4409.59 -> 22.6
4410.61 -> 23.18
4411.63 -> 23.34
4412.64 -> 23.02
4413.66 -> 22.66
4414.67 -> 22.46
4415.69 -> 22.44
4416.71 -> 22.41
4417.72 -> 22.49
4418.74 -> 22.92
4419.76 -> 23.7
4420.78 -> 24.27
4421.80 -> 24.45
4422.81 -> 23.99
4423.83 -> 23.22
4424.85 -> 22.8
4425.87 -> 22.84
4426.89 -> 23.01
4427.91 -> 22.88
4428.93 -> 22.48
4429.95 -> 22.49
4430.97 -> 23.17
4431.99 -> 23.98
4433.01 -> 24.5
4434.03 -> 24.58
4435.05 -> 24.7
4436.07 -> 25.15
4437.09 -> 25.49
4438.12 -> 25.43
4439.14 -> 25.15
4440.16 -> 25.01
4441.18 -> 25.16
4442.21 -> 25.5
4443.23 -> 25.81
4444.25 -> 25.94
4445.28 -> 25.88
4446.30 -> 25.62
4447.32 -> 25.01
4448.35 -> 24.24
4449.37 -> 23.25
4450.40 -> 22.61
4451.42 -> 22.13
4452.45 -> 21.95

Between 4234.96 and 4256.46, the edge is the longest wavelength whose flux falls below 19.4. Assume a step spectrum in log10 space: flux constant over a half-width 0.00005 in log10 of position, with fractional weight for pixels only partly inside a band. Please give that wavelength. 4255.97 angstroms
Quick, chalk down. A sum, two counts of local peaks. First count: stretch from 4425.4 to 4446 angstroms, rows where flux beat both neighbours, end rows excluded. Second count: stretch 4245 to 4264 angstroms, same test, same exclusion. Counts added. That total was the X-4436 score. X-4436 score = 5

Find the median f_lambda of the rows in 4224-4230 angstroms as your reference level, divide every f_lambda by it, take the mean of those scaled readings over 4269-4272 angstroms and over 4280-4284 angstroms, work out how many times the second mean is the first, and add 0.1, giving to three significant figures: 1.19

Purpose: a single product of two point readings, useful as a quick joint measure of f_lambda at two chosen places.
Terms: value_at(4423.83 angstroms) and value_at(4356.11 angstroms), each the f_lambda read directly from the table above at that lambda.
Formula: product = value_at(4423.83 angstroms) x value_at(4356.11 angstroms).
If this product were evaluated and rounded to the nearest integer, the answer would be 552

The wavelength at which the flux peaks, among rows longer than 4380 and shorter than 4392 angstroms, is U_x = 4391.36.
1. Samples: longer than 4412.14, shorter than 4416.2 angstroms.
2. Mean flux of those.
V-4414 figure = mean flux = 22.6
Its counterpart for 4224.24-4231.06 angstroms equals 16.7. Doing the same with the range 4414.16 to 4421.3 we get 23.0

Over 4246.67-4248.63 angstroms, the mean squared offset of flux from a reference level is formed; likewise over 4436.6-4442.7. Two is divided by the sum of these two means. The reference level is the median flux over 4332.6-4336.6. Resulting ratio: 0.090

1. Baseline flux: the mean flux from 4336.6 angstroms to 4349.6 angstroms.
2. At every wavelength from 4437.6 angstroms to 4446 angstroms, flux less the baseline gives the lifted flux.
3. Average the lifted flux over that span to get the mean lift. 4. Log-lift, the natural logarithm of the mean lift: 1.9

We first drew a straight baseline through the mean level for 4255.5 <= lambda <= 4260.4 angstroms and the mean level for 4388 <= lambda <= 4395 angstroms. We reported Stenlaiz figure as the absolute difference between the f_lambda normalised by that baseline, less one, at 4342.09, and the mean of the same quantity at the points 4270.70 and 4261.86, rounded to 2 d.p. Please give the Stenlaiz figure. 0.14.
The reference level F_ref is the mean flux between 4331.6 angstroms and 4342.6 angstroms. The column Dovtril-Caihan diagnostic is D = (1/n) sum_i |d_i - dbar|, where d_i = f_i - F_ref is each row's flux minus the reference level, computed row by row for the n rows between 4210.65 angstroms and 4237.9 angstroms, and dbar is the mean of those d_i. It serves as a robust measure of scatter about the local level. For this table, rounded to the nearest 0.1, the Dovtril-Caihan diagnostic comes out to 1.2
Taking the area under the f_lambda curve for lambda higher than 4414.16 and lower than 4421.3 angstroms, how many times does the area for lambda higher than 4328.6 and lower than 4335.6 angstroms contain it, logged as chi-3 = 0.94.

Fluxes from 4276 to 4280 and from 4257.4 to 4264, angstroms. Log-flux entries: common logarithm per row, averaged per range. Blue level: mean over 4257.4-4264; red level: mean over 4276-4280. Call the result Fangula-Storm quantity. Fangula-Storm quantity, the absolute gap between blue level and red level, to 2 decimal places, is 0.01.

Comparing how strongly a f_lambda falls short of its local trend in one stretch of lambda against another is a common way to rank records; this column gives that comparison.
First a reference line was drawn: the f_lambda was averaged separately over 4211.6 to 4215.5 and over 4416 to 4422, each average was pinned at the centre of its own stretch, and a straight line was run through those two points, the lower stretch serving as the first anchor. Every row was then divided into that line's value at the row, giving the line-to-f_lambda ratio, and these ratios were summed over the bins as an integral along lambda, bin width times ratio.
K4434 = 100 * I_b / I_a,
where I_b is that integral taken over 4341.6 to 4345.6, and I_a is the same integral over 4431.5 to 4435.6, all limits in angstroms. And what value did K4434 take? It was 117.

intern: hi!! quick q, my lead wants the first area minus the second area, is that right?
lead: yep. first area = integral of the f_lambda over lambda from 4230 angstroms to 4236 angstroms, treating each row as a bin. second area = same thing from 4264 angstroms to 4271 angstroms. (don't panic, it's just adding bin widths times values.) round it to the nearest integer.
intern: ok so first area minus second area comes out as -18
